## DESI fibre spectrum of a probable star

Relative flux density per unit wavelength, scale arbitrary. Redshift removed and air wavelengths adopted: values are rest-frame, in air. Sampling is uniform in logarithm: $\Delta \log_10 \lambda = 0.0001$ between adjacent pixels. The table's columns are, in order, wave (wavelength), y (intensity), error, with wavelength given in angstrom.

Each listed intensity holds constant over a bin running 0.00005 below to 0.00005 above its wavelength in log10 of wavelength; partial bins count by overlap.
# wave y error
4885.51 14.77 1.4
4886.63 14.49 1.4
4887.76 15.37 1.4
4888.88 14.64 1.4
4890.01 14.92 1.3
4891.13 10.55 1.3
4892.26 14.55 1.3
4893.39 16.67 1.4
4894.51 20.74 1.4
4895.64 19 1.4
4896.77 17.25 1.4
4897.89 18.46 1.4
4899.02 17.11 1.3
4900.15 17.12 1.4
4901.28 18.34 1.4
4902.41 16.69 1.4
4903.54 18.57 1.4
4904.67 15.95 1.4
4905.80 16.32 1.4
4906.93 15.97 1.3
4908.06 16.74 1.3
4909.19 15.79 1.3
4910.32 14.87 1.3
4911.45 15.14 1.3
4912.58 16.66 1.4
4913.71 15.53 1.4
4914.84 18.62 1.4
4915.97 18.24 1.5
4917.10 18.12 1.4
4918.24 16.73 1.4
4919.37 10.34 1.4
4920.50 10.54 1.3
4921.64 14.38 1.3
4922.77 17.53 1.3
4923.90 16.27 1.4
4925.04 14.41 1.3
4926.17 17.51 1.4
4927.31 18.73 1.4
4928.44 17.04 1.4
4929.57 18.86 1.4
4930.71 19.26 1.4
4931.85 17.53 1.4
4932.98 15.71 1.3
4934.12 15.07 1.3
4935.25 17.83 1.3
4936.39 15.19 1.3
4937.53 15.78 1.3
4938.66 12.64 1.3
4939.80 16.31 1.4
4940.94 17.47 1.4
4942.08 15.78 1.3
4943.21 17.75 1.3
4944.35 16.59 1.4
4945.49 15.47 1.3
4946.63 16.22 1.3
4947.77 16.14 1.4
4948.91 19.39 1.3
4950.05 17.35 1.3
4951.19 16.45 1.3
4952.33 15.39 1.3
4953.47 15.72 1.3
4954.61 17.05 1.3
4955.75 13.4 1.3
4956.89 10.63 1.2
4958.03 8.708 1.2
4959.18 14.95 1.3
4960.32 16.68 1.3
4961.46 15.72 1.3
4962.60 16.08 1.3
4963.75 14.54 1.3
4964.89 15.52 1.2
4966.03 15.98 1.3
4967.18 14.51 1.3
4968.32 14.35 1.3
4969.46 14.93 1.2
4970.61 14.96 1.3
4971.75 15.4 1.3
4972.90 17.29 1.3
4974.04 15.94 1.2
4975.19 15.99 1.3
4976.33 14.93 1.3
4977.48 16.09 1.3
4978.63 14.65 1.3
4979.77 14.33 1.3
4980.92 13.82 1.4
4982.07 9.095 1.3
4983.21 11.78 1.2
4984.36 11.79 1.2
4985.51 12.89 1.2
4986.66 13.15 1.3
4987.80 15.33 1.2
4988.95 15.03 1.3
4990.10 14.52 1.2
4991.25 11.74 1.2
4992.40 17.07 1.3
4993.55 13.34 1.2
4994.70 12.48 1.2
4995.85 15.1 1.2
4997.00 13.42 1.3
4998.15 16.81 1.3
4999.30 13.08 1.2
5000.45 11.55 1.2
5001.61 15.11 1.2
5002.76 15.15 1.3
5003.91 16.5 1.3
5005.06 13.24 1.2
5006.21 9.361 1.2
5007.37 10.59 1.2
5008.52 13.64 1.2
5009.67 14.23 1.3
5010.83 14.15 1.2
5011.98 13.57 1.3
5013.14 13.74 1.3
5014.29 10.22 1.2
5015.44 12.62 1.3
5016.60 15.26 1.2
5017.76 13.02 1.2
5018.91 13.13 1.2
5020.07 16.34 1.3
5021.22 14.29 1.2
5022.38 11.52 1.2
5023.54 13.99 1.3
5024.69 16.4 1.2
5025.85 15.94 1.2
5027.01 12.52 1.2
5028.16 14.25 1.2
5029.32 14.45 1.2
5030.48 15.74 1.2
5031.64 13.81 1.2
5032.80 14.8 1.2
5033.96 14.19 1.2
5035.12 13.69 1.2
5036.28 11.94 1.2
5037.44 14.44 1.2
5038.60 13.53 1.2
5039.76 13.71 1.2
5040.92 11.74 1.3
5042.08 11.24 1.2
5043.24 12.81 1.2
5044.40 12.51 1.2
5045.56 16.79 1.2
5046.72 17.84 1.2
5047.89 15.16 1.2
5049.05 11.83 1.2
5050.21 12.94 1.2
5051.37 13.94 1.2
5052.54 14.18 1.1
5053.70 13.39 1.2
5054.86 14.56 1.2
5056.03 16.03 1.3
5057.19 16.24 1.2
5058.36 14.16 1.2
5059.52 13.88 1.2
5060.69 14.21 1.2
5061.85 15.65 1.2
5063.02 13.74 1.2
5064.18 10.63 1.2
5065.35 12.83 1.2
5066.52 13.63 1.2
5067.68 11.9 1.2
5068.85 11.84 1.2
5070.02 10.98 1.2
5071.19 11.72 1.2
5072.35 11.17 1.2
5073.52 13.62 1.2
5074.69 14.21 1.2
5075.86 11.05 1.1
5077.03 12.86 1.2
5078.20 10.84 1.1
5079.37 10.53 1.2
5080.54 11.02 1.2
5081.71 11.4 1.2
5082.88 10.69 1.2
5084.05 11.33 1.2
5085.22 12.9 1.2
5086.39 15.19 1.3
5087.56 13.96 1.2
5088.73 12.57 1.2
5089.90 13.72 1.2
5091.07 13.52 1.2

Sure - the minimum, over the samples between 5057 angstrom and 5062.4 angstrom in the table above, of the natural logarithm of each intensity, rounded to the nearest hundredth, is 2.63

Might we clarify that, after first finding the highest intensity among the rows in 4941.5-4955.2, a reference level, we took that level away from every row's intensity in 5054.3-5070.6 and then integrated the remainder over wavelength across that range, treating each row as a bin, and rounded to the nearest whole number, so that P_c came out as -95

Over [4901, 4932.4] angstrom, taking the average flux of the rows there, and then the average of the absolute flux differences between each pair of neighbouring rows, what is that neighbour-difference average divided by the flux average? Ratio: 0.099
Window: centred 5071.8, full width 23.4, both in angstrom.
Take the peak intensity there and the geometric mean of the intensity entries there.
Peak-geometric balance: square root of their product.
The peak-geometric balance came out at 13.8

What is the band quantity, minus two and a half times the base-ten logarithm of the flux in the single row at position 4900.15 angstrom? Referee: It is -3.1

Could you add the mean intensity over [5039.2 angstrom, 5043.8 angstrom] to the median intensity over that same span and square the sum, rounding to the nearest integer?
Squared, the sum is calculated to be 608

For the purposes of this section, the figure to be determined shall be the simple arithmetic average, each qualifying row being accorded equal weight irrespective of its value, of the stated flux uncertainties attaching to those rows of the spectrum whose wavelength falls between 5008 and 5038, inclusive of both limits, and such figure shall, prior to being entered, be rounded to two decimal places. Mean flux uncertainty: 1.22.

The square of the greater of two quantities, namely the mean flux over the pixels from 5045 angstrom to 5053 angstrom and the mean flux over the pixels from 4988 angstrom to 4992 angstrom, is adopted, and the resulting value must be 215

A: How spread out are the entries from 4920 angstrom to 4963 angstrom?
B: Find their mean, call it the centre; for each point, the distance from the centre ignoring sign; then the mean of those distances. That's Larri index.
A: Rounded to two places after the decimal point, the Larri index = 1.61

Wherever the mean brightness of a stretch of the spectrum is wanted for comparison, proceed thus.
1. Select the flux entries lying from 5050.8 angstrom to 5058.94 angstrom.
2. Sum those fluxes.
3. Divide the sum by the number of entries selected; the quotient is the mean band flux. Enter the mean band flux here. 14.6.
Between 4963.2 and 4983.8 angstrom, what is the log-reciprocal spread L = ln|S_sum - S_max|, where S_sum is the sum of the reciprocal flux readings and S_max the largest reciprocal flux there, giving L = 0.13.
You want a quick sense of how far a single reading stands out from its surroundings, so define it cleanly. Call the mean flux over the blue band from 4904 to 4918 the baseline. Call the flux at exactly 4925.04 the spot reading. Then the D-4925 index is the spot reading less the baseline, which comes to -2.1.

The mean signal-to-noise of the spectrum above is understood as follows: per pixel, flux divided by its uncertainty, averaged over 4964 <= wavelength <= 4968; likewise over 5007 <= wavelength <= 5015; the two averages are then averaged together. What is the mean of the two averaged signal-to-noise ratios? 11.2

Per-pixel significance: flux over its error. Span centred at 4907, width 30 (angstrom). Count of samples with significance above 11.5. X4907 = 20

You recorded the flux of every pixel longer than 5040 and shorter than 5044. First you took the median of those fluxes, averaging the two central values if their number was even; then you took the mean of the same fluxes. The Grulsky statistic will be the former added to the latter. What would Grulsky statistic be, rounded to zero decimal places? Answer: 24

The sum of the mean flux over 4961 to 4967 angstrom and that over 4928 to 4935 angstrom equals 32.8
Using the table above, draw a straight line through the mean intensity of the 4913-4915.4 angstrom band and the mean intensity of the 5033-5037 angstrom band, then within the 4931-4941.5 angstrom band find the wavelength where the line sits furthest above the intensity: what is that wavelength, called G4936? 4938.66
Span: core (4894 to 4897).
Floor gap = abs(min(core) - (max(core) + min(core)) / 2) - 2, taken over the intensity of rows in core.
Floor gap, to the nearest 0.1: -0.3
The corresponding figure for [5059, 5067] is 0.5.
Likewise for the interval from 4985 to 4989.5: -0.8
